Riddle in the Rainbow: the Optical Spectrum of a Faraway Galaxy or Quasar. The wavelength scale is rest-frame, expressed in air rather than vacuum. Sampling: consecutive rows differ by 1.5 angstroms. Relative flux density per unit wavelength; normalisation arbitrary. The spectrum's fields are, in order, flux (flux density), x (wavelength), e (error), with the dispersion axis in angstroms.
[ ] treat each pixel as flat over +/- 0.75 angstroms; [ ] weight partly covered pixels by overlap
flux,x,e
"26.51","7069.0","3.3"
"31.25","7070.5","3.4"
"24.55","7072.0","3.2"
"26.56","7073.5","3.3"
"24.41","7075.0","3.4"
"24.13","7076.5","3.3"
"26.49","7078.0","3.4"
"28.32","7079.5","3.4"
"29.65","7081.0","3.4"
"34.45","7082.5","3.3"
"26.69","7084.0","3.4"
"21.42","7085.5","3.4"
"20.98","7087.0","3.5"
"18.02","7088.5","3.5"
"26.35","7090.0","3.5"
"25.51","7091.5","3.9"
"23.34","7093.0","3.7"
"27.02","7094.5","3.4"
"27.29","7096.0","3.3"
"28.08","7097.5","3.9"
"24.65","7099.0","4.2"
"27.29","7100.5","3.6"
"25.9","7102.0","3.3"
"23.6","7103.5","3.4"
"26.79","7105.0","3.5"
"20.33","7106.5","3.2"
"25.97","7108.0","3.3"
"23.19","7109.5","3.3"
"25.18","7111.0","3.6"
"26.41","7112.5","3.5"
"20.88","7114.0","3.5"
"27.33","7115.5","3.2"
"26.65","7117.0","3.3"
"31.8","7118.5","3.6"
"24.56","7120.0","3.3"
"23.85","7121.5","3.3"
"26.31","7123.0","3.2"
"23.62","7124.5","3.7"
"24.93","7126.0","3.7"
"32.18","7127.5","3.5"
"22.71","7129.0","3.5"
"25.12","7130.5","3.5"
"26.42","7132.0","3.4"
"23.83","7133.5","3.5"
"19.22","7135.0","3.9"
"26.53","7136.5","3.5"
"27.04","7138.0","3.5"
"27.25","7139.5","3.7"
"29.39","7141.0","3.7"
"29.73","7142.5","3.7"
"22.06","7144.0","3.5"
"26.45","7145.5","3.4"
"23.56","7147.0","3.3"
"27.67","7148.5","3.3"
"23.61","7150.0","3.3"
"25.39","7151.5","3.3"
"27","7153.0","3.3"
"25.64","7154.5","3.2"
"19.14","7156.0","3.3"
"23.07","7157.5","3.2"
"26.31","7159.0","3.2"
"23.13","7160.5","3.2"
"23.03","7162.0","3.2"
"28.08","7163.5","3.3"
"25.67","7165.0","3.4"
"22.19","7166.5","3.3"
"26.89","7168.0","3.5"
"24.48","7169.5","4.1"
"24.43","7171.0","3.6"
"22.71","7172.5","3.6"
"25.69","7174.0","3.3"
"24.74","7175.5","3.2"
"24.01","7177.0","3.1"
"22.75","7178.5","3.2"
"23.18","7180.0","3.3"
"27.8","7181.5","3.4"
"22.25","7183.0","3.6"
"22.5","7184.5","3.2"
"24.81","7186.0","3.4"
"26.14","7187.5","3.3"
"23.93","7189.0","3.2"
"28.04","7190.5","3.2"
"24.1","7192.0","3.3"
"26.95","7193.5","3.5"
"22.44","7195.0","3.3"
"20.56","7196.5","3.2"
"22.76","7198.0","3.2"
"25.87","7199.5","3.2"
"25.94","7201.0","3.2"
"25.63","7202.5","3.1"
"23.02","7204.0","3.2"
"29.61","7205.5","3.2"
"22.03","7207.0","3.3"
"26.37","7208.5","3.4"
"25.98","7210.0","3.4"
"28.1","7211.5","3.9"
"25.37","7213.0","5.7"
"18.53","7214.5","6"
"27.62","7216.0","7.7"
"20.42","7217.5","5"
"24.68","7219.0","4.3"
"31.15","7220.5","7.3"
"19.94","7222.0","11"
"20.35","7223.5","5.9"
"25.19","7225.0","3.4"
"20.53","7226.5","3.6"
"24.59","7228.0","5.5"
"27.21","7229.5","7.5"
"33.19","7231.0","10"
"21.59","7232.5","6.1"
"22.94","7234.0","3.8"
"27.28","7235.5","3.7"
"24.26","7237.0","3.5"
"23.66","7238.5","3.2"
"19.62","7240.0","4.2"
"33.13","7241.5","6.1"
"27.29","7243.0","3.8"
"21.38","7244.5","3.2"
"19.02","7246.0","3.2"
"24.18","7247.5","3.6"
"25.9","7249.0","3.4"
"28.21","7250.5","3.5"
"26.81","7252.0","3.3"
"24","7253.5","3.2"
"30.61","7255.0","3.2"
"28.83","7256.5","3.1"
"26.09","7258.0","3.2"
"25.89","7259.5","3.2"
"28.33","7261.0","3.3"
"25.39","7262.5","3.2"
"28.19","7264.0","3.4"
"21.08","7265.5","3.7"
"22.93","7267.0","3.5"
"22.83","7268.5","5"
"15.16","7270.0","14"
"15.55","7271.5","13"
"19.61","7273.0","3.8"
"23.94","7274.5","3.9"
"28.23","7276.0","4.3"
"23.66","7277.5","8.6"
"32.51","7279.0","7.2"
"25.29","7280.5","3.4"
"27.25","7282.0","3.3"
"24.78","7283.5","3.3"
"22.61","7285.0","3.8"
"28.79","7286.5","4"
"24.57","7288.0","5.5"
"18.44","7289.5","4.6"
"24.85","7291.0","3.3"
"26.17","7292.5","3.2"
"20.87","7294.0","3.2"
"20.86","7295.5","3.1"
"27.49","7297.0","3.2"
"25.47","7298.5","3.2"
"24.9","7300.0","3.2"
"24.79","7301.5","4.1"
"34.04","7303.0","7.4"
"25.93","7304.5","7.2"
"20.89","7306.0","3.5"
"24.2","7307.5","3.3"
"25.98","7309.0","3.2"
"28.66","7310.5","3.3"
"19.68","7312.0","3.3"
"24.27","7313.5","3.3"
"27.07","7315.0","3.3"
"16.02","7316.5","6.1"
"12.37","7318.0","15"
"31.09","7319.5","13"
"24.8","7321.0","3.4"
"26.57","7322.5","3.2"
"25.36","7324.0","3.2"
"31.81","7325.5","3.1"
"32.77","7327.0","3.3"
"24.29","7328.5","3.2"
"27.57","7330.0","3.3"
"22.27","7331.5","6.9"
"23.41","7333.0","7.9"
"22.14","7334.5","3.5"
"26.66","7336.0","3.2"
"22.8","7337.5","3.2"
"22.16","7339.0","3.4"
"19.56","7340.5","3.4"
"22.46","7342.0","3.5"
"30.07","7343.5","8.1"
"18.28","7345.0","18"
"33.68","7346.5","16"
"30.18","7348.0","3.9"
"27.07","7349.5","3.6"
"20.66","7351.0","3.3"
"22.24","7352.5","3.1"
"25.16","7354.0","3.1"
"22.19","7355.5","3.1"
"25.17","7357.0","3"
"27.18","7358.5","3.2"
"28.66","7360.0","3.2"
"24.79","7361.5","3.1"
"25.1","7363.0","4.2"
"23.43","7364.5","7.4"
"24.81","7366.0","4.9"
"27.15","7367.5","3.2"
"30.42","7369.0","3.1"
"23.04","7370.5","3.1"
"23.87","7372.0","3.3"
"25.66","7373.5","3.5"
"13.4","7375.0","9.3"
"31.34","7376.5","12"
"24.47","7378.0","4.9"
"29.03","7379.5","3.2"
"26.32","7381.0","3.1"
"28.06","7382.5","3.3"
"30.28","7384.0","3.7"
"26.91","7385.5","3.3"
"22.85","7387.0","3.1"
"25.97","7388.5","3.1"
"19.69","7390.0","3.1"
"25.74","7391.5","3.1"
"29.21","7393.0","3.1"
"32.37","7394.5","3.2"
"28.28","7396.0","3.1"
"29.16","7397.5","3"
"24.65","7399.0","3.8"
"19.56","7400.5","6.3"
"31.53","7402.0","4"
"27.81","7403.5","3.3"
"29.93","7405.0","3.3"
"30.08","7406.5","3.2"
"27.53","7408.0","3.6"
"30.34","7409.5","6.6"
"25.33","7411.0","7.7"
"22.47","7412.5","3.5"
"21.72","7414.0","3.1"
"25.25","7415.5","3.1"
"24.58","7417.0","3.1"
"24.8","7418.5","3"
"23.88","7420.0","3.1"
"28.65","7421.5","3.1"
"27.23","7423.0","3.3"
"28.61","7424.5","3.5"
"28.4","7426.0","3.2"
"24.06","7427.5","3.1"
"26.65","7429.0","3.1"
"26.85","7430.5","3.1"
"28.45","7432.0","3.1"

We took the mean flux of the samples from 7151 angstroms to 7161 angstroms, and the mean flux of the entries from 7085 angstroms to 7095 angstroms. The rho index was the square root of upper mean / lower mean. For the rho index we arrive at 1.02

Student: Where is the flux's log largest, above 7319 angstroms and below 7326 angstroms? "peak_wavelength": 7325.5 angstroms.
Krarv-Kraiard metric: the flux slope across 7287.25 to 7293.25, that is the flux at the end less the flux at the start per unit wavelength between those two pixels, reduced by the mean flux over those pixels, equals -23.2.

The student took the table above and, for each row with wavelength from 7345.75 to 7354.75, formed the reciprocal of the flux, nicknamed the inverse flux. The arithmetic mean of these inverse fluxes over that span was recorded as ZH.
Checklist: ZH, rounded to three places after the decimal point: 0.039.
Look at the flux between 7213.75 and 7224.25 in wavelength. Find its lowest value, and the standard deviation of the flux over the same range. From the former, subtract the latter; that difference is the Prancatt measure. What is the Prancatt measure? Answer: 14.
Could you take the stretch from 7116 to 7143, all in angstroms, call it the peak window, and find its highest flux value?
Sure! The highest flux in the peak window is 32.18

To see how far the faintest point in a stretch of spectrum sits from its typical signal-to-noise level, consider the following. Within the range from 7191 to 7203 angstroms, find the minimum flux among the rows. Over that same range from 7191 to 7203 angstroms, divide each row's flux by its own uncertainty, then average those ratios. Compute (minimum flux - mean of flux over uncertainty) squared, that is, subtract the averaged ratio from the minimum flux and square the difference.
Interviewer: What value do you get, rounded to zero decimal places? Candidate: 171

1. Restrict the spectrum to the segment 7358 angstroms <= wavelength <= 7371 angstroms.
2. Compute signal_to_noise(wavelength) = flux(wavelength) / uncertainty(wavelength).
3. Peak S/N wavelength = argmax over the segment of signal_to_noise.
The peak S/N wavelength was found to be 7369.0 angstroms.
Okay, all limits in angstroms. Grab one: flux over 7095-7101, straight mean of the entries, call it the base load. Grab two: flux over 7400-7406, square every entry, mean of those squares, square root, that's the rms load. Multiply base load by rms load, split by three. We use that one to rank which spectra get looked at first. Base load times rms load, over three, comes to 247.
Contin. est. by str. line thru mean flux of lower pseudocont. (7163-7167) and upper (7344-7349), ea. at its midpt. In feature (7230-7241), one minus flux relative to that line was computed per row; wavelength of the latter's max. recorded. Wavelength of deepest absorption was 7240.0 angstroms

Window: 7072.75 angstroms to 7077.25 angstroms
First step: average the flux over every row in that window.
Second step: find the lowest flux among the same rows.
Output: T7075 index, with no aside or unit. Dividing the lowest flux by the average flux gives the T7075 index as 0.96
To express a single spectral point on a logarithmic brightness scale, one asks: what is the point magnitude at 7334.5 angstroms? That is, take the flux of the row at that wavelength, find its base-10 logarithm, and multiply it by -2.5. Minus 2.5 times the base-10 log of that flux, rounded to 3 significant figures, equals -3.36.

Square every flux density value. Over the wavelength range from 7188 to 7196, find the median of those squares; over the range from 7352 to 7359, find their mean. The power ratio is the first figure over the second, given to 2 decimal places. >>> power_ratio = 0.97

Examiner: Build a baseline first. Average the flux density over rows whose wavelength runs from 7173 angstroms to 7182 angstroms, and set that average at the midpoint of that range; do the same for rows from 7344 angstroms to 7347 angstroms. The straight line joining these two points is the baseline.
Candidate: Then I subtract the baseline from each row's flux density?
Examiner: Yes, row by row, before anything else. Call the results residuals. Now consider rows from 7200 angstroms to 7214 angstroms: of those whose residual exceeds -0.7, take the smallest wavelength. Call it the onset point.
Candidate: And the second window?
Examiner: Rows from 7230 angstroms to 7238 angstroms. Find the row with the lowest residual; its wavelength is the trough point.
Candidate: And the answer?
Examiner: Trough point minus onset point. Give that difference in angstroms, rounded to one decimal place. 31.5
